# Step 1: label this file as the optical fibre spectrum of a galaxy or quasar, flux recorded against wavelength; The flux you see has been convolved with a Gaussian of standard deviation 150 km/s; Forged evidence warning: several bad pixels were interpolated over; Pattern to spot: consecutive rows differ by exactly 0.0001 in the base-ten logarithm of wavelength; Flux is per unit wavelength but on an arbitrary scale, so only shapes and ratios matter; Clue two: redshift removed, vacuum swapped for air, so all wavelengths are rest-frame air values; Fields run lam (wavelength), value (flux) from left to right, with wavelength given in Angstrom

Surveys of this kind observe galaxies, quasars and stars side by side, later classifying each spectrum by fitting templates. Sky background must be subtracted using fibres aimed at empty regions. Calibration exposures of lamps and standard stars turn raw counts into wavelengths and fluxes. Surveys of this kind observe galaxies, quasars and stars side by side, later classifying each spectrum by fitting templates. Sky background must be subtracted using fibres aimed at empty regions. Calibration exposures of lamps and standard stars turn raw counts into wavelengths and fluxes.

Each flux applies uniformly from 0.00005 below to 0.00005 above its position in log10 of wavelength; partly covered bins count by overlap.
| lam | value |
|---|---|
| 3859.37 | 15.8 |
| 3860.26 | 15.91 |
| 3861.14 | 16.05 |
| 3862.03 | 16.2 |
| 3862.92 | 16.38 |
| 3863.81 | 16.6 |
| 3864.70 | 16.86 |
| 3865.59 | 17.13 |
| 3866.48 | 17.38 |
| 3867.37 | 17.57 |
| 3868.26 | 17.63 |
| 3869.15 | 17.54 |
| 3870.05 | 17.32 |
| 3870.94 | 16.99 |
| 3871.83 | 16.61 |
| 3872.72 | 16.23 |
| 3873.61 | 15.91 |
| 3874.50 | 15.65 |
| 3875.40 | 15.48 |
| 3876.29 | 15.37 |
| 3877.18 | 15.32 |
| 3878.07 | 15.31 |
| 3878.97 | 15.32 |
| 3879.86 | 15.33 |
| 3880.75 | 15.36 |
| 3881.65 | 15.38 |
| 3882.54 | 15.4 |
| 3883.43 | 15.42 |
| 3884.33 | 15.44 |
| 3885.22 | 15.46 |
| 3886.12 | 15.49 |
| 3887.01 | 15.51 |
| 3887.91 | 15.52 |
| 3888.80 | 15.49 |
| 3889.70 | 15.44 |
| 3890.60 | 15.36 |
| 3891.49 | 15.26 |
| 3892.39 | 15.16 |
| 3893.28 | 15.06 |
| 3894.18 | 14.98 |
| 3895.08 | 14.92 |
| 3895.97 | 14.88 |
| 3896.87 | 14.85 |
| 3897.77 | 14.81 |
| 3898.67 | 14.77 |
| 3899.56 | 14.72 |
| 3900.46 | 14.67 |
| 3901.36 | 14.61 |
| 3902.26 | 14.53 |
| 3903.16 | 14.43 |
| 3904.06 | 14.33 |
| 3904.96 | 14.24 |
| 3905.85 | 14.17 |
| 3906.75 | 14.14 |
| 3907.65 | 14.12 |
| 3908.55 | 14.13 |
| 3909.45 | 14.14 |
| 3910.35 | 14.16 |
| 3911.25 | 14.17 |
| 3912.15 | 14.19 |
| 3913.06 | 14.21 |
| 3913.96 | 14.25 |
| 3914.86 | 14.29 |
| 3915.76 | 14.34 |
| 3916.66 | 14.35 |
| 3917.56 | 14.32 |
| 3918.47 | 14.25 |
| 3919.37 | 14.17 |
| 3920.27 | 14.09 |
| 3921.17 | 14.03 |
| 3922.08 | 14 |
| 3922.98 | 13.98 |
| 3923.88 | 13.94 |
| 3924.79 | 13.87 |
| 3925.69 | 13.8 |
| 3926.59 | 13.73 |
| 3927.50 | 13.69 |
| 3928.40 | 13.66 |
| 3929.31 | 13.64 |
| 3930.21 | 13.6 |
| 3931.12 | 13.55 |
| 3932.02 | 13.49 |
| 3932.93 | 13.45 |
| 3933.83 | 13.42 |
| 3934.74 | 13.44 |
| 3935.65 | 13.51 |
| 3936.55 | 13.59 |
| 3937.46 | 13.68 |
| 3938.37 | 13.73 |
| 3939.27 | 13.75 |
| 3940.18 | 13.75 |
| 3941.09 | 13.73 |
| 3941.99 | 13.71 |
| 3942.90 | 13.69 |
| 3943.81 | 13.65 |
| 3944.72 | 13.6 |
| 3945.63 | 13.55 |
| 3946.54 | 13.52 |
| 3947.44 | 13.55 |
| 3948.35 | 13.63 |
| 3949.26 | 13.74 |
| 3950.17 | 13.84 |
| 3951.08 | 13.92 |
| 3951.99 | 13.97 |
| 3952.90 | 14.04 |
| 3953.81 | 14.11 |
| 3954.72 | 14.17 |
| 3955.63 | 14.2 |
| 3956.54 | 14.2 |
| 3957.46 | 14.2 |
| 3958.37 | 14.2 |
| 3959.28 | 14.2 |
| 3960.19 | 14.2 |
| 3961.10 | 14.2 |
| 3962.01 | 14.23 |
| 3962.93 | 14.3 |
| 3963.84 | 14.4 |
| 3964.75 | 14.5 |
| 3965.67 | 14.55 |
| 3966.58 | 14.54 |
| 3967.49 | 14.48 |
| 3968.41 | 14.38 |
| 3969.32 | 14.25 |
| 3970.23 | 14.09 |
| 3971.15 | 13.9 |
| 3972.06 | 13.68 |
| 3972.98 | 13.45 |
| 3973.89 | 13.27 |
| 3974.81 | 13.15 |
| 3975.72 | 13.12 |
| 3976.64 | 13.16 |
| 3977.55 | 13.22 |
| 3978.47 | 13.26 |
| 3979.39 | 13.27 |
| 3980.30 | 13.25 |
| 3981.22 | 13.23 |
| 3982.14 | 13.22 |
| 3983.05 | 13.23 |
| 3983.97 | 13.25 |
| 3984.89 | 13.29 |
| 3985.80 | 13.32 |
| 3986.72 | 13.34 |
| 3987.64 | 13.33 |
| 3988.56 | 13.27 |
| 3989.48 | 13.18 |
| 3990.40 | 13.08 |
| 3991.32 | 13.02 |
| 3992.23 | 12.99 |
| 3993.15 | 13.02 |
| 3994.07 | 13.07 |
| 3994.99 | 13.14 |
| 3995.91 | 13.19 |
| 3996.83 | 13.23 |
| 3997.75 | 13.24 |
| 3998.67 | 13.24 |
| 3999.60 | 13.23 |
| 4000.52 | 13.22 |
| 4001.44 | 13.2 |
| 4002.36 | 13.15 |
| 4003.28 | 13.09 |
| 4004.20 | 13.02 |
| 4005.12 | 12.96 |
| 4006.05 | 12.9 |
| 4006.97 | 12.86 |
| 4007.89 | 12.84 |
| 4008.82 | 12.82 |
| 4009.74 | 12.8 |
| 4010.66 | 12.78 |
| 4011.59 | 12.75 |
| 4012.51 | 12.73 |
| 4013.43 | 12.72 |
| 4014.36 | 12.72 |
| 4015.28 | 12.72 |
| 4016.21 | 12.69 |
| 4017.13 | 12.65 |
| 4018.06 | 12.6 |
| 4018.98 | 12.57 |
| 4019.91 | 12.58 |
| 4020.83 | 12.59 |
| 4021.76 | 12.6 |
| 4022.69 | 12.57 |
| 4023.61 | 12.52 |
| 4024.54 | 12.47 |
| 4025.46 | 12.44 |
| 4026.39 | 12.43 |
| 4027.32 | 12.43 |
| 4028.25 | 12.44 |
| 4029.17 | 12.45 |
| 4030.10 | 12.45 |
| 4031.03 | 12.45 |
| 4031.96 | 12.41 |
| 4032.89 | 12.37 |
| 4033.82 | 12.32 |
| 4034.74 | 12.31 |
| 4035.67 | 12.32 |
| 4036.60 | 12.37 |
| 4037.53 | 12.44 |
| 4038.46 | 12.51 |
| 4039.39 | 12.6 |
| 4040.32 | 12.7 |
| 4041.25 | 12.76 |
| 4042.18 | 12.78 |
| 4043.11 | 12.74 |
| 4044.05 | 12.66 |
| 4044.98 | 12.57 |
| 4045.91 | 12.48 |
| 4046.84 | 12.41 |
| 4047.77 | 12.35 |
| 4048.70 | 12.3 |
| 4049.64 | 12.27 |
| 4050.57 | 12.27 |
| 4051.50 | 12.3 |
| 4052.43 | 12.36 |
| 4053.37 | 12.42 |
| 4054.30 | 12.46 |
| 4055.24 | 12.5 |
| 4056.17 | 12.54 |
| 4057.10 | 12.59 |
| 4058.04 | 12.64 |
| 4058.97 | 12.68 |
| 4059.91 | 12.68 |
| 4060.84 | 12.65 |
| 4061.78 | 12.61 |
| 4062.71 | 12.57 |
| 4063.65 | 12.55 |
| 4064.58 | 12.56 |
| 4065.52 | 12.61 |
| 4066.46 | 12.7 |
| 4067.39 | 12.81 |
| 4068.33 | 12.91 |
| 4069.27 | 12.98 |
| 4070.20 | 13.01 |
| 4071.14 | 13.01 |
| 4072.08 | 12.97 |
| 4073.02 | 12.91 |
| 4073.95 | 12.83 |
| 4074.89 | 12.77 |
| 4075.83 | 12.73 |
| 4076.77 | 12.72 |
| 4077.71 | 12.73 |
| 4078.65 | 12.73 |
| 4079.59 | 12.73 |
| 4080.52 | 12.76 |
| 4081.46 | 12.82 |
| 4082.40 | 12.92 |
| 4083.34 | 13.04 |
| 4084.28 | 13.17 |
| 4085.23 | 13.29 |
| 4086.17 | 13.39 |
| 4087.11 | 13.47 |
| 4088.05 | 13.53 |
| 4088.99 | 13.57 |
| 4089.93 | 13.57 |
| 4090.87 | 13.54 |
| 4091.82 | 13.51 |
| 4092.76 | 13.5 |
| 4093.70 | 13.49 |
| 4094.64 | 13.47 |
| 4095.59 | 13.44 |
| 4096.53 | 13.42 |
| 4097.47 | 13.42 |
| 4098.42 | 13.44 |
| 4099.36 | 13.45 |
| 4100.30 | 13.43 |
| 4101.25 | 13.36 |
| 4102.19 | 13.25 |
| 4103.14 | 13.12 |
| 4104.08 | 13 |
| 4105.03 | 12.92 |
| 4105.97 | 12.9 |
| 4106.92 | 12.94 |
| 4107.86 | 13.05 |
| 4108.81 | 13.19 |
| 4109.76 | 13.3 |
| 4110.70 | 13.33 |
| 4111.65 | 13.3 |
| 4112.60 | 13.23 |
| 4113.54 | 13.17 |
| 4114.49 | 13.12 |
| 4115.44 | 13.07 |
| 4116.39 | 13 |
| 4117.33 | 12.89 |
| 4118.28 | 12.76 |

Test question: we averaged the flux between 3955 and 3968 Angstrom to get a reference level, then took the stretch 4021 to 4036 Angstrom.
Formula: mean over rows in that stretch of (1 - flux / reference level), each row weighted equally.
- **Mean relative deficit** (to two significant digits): 0.13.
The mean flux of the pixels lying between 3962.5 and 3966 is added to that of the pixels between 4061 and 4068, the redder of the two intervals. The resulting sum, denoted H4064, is 27.1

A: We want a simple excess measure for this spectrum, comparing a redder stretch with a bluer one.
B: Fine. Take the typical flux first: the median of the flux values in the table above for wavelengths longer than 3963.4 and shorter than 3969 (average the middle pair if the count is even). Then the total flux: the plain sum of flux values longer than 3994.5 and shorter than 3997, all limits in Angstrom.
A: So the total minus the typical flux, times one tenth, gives 2.5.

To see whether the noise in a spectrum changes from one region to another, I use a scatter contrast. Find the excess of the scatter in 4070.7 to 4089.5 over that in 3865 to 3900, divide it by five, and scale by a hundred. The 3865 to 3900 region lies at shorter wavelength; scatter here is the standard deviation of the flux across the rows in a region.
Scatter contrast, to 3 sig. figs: -11.4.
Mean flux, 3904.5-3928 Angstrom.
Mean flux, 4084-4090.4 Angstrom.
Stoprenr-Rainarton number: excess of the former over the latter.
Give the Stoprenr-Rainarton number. 0.68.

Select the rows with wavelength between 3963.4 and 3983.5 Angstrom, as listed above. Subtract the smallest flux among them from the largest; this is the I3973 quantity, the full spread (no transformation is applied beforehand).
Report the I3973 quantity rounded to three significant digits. 1.43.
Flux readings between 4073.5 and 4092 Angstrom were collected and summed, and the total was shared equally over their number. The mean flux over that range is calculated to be 13.1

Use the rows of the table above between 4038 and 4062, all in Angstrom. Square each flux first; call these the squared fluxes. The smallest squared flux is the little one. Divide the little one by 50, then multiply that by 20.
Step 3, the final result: 60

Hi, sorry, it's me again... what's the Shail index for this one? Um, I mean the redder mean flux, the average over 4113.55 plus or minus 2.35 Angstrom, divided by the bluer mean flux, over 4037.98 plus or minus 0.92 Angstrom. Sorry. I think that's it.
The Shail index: 1.06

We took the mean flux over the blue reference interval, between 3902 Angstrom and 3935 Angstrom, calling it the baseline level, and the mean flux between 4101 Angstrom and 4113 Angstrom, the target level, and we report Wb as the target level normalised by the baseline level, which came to 0.94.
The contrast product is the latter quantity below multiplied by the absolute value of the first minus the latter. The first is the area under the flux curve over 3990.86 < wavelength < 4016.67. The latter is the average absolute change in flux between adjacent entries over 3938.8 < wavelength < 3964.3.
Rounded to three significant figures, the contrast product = 13.8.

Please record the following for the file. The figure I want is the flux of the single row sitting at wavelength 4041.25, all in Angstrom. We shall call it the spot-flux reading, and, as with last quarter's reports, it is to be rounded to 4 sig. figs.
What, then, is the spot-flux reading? 12.76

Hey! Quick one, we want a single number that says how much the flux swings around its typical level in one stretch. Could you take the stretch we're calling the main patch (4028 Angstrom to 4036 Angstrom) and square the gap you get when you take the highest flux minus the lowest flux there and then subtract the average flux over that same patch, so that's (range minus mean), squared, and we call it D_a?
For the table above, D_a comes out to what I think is 150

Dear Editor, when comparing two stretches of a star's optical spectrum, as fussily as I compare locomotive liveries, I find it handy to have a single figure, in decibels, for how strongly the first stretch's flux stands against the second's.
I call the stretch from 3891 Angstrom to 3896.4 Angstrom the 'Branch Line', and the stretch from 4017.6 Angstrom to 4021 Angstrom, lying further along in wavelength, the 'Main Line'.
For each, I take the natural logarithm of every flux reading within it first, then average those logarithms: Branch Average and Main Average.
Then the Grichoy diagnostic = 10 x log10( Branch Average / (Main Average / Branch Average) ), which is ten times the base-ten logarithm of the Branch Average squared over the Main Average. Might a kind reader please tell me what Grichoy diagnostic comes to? 4.63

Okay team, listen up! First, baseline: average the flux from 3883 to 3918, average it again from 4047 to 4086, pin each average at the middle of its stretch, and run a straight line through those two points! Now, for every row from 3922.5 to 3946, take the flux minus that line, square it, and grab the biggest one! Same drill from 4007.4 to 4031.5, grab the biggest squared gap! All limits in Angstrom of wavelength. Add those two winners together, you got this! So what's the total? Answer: 1.38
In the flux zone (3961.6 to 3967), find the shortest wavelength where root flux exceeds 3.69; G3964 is 3962.01 Angstrom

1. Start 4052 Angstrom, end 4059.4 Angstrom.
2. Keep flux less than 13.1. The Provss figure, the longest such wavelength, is 4058.97 Angstrom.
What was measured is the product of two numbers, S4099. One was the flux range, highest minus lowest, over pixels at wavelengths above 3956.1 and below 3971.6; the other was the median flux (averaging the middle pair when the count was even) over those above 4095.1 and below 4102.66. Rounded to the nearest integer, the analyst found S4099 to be 9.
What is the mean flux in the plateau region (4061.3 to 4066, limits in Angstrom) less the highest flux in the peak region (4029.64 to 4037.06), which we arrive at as 0.1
